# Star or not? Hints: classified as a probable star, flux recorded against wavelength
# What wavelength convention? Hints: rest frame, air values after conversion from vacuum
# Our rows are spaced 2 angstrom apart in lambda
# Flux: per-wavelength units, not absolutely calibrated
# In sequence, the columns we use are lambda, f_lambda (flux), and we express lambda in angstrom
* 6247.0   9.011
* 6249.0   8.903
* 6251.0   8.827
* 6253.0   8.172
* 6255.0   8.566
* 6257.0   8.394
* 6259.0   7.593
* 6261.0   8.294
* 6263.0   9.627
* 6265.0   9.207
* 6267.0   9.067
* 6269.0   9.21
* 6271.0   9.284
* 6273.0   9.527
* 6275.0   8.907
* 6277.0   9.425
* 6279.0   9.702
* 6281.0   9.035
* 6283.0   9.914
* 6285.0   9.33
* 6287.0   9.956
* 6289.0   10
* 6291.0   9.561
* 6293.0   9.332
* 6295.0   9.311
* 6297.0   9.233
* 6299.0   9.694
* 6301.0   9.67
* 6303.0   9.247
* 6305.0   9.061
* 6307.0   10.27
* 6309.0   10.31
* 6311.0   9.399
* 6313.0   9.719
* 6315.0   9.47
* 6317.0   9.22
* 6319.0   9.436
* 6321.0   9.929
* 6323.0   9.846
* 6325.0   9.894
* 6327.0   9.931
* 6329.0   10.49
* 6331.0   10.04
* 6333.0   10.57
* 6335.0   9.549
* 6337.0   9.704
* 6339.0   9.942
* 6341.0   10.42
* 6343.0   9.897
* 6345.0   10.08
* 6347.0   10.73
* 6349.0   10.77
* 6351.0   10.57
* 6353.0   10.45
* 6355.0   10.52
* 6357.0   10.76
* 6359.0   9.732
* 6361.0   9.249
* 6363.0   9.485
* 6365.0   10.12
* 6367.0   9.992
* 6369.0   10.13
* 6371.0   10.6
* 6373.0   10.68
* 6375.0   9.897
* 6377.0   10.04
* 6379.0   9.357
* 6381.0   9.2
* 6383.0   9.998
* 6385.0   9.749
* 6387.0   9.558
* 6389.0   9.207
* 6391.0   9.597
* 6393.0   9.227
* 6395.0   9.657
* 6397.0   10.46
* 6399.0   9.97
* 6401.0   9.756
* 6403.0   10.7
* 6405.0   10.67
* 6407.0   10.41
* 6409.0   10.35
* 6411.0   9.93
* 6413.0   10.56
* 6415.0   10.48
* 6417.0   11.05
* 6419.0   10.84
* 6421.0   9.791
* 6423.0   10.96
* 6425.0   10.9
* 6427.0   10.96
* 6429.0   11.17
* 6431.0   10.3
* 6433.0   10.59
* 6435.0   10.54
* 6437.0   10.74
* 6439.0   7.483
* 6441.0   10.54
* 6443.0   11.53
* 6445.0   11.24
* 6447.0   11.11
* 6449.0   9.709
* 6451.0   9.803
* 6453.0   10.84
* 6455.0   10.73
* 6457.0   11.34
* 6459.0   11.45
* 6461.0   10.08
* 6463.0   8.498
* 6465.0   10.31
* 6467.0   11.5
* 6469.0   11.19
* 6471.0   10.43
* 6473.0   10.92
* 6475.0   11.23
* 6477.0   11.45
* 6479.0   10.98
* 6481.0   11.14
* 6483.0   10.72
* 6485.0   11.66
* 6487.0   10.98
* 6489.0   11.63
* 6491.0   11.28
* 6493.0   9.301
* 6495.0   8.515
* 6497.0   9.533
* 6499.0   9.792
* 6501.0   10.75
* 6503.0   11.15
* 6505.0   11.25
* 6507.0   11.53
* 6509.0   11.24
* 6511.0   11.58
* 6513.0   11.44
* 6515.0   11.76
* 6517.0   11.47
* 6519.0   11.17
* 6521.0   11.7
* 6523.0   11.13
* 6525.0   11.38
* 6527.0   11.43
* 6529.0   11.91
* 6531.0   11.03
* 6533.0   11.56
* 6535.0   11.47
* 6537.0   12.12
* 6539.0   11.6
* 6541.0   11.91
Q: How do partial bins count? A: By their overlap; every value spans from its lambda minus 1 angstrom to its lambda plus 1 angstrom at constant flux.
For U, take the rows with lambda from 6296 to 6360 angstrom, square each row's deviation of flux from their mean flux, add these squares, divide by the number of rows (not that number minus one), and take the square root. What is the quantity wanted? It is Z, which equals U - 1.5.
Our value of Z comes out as -1.01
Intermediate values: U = 0.49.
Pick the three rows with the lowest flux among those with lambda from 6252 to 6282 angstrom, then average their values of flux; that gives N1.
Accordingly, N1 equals 8.0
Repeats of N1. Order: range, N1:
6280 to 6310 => 9.1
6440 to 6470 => 9.3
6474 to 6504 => 9.1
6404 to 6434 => 10.0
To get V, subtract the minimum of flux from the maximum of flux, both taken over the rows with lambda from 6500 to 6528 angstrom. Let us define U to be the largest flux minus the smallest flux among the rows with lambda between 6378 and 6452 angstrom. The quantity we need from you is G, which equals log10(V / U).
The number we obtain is -0.6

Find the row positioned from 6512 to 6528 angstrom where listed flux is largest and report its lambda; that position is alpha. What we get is 6515.0 angstrom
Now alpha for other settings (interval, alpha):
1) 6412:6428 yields 6417.0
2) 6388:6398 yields 6397.0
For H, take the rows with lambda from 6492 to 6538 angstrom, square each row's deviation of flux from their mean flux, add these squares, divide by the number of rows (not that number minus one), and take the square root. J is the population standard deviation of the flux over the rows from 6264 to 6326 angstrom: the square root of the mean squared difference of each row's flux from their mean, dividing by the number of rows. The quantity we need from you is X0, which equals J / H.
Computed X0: 0.4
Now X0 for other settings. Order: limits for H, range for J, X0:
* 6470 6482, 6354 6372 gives 1.5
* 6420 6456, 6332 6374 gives 0.5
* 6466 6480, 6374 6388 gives 0.9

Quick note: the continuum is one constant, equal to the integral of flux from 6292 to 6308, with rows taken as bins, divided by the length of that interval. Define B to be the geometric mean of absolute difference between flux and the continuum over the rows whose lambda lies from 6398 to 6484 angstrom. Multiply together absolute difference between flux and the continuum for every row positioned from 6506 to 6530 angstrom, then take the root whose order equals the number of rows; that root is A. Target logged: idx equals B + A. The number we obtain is 3.1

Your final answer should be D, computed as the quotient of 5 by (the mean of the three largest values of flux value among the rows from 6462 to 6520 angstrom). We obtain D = 0.428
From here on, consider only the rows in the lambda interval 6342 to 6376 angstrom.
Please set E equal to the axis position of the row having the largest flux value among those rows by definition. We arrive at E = 6349.0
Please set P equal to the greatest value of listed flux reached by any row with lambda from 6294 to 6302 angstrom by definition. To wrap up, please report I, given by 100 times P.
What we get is 969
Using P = 9.694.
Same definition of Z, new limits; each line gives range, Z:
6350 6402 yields -1.02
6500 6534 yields -1.22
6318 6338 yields -1.16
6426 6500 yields -0.56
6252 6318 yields -0.92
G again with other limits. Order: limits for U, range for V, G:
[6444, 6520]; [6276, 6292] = -0.5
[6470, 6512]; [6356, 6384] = -0.3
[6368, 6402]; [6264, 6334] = 0.1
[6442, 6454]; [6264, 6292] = -0.2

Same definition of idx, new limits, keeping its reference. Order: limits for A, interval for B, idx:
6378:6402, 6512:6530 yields 2.3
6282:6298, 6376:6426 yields 0.7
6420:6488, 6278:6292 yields 1.5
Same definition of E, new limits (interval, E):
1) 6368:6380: 6373.0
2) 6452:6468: 6467.0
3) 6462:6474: 6467.0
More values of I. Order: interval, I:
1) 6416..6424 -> 1105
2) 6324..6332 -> 1049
